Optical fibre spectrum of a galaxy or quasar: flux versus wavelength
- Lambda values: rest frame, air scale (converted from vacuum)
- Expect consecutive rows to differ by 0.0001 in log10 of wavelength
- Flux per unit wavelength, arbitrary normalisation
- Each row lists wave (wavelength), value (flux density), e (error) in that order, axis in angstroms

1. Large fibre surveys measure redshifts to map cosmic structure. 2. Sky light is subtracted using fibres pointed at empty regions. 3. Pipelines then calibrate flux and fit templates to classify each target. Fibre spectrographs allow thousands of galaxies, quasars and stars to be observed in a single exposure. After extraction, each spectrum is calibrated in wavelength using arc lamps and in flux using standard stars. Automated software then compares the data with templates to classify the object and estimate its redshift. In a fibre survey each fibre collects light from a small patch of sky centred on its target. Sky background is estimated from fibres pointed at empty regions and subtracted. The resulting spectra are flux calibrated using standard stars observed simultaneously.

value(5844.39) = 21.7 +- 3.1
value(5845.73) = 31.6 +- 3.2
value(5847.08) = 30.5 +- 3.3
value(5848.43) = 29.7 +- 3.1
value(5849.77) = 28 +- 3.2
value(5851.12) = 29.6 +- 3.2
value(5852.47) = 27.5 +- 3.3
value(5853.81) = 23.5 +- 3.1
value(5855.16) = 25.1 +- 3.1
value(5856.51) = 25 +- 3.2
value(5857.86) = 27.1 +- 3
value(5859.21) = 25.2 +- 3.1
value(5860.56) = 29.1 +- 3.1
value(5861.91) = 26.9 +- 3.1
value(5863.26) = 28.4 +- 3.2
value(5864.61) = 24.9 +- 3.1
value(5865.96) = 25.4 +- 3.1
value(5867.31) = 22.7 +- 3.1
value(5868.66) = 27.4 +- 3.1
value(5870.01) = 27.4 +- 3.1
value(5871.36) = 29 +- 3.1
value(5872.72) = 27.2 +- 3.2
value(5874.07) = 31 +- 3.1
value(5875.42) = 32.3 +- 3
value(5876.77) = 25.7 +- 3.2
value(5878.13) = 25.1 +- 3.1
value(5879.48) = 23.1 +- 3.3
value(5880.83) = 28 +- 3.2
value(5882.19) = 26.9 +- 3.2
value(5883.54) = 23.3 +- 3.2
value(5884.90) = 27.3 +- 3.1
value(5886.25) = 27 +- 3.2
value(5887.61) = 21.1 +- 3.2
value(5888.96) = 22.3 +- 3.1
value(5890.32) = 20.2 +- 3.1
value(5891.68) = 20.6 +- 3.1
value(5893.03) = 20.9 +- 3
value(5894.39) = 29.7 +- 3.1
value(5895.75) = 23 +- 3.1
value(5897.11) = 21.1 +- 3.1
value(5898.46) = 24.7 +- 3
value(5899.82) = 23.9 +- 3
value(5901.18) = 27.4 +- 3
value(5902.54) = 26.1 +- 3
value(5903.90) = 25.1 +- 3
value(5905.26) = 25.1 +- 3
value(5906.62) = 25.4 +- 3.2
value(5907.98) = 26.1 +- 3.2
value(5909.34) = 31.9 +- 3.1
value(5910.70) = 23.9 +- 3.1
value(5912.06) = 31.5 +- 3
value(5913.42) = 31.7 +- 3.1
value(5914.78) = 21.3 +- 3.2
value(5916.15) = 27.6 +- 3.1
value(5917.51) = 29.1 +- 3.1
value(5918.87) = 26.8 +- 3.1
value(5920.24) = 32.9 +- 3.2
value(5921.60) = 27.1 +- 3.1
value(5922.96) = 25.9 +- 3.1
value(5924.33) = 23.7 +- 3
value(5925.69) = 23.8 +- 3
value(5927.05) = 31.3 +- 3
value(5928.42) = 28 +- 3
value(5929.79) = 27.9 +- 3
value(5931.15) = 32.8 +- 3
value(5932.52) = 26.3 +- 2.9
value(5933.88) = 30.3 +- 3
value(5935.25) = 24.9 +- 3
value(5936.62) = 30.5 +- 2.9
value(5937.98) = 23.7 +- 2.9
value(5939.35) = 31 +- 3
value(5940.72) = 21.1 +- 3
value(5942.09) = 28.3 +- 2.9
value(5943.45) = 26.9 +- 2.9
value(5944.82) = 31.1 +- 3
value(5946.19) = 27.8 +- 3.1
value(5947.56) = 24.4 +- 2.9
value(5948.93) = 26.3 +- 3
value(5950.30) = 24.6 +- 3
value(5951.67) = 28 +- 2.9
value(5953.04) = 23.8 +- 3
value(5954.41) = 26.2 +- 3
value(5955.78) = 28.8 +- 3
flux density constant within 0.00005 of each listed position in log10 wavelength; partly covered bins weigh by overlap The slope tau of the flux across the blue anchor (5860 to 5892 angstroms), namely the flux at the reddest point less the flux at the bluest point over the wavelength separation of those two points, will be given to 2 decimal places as -0.27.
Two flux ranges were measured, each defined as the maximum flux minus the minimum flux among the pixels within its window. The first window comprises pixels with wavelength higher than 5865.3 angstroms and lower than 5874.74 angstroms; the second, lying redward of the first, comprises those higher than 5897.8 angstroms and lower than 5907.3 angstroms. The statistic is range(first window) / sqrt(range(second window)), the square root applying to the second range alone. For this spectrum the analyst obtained 4.4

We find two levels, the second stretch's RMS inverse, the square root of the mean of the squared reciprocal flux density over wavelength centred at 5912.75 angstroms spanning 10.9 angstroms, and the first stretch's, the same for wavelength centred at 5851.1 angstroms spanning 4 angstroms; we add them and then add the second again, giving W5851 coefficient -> 0.109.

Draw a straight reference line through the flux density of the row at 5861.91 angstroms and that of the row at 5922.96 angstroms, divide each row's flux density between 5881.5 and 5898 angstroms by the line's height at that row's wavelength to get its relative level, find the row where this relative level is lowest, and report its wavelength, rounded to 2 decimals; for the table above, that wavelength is 5890.32 angstroms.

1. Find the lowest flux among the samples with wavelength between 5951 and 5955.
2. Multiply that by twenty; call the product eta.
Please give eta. 476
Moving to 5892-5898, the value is 418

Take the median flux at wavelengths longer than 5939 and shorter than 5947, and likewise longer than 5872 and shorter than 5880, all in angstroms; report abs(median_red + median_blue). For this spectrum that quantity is 54.5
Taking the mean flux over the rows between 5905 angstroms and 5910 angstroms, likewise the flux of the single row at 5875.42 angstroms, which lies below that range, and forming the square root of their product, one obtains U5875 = 30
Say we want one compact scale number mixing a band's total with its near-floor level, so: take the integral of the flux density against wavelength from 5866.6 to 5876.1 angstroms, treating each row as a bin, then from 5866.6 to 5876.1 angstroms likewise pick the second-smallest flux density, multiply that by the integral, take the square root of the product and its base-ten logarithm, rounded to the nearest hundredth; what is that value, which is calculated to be 1.93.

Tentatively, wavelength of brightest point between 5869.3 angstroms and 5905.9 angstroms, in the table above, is 5875.42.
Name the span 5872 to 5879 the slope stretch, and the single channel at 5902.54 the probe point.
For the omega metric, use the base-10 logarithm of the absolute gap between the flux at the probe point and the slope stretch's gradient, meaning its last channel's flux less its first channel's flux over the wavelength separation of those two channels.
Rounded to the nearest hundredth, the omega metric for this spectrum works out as 1.42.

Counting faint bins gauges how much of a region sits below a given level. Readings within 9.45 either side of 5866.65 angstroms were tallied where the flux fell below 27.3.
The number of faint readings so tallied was 7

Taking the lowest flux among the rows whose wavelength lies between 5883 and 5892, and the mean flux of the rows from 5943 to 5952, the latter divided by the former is 1.34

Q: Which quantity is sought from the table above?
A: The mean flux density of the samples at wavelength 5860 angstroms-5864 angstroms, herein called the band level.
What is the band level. 28.1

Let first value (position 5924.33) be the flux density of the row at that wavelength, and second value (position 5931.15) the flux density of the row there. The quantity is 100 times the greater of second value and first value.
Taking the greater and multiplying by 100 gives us 3280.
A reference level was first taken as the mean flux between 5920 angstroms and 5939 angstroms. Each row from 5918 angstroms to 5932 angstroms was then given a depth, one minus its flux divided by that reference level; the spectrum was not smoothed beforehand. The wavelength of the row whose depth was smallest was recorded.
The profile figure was 5920.24 angstroms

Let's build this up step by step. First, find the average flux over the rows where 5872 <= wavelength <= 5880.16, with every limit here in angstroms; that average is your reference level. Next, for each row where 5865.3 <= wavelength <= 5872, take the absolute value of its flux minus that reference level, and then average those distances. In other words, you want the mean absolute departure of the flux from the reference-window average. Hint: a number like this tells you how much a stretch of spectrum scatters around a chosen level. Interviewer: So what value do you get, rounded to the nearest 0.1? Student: 1.7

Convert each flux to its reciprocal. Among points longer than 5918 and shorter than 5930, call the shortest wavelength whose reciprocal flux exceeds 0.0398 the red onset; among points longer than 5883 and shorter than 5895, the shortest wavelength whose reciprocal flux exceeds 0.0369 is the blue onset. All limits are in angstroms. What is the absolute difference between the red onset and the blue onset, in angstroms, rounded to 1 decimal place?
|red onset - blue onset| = 40.8 angstroms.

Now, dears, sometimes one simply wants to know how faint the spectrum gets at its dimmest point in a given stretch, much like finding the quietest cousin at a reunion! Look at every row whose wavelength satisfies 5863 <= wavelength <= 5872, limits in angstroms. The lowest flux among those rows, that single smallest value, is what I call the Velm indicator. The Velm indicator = 22.7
